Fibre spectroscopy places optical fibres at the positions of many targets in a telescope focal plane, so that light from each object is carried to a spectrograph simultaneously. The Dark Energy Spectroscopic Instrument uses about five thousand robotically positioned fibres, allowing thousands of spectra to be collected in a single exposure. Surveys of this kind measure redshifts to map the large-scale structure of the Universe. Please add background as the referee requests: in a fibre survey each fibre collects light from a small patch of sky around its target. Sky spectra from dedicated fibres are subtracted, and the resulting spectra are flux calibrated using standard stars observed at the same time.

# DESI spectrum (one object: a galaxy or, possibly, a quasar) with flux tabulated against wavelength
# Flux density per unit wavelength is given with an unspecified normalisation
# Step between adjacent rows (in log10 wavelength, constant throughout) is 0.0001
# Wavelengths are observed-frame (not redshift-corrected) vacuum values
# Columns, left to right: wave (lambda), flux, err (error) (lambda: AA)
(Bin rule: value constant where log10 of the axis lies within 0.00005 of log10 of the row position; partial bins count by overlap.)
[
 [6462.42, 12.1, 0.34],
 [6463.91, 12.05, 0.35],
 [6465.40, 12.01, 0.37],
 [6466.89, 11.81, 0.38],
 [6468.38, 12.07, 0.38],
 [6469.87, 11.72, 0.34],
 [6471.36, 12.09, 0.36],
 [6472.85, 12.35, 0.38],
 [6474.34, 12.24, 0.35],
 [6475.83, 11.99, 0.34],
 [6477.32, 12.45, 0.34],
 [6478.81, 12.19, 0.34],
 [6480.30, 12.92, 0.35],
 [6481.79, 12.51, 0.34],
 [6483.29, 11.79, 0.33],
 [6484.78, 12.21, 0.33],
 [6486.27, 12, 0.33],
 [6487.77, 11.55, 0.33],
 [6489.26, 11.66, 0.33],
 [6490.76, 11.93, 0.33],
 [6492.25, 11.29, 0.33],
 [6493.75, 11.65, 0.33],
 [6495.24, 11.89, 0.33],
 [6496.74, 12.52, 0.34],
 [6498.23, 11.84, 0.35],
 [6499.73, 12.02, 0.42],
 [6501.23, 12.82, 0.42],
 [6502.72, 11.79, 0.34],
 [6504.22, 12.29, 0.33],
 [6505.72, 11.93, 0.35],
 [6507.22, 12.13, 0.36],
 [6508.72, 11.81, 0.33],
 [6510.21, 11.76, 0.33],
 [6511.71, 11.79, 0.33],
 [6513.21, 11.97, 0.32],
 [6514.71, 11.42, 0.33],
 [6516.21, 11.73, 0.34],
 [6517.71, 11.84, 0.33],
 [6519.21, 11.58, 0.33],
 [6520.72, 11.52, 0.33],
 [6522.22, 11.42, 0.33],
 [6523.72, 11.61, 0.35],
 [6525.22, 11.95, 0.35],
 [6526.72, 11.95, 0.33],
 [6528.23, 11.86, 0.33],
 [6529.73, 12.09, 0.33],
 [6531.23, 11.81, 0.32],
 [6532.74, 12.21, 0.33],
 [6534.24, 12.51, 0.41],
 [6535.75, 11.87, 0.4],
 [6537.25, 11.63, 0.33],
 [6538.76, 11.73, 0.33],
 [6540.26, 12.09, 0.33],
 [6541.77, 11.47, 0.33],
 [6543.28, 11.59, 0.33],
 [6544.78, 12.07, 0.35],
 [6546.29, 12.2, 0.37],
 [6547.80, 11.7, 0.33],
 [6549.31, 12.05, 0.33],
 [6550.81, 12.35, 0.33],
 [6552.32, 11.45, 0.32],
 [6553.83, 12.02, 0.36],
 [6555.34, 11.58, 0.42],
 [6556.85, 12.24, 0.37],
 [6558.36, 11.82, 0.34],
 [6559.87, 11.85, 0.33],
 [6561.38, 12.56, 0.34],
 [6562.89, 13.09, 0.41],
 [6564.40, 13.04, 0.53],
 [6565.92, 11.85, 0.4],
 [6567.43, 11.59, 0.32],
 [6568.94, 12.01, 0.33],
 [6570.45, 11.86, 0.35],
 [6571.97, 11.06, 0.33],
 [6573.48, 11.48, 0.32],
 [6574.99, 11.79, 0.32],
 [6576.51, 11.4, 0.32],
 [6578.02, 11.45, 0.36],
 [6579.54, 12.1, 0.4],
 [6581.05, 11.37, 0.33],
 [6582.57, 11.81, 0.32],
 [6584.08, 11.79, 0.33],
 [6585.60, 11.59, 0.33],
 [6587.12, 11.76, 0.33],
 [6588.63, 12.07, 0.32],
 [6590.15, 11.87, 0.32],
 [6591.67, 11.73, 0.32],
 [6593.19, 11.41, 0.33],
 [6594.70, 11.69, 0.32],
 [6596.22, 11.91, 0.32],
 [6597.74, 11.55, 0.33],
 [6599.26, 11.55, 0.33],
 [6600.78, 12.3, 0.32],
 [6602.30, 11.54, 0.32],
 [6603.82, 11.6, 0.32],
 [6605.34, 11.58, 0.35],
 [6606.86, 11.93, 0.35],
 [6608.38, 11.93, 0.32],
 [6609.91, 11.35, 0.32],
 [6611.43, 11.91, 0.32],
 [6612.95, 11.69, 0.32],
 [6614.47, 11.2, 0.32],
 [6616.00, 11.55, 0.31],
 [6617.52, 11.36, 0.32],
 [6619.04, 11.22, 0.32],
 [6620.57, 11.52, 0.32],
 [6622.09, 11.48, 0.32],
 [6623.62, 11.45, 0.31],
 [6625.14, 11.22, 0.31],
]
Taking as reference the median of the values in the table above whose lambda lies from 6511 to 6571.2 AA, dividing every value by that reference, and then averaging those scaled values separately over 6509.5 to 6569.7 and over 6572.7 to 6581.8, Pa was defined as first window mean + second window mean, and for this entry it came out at 1.98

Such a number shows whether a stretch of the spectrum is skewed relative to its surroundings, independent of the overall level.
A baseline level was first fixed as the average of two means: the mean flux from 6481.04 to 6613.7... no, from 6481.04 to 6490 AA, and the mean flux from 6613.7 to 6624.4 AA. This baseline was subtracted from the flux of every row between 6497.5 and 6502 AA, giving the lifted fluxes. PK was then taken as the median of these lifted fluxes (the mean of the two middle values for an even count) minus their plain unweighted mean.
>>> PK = -0.21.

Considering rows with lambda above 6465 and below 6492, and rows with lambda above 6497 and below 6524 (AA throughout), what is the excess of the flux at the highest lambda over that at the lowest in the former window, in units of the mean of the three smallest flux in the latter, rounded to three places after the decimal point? -0.007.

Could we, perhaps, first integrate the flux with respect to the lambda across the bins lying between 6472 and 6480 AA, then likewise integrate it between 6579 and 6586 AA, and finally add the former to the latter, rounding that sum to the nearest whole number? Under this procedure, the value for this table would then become 180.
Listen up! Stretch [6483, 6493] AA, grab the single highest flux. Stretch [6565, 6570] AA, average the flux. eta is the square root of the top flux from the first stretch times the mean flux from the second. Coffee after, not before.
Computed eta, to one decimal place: 12.0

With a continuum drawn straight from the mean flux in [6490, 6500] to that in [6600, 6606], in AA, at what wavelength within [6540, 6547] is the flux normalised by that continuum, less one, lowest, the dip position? 6541.77 AA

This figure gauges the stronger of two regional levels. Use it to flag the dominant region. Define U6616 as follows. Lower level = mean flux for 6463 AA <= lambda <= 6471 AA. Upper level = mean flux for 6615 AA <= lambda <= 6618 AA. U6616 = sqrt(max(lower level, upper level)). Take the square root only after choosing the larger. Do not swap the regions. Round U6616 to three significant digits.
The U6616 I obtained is 3.45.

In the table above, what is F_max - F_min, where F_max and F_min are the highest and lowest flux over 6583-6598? 0.66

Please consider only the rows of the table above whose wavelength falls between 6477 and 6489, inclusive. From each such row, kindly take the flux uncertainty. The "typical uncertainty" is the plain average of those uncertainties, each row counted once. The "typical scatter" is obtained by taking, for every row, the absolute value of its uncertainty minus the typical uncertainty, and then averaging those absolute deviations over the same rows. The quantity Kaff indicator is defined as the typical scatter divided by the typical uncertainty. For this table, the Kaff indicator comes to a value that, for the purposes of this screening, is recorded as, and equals 0.019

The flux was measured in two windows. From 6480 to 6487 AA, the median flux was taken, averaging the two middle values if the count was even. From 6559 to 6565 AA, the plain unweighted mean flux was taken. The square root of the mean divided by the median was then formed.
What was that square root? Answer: 1.02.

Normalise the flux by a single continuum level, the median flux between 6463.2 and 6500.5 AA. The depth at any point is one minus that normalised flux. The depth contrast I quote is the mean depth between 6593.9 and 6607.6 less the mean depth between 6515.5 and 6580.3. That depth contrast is 0.012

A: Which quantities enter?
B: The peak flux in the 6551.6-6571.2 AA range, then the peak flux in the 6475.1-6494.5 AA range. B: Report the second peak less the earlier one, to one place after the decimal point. -0.2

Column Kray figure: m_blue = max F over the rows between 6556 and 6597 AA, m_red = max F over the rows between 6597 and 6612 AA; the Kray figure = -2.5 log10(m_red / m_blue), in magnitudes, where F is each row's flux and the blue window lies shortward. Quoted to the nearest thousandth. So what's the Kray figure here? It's 0.068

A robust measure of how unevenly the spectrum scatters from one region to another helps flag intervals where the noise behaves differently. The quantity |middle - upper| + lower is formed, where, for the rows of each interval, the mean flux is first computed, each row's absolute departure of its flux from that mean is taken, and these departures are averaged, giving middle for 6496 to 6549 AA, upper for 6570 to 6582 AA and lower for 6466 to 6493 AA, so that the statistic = 0.316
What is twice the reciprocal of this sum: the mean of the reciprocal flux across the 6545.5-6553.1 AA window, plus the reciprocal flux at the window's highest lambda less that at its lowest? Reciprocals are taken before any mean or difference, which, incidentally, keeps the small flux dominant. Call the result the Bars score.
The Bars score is 22.4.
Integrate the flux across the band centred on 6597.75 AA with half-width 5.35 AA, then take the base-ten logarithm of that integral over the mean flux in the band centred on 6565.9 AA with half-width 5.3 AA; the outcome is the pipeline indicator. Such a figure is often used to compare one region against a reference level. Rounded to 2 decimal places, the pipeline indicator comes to 1.01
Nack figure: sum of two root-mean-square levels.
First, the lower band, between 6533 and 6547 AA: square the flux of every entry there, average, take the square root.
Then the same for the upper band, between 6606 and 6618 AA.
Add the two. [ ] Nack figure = 23.5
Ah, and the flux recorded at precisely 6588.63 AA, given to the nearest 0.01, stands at 12.07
